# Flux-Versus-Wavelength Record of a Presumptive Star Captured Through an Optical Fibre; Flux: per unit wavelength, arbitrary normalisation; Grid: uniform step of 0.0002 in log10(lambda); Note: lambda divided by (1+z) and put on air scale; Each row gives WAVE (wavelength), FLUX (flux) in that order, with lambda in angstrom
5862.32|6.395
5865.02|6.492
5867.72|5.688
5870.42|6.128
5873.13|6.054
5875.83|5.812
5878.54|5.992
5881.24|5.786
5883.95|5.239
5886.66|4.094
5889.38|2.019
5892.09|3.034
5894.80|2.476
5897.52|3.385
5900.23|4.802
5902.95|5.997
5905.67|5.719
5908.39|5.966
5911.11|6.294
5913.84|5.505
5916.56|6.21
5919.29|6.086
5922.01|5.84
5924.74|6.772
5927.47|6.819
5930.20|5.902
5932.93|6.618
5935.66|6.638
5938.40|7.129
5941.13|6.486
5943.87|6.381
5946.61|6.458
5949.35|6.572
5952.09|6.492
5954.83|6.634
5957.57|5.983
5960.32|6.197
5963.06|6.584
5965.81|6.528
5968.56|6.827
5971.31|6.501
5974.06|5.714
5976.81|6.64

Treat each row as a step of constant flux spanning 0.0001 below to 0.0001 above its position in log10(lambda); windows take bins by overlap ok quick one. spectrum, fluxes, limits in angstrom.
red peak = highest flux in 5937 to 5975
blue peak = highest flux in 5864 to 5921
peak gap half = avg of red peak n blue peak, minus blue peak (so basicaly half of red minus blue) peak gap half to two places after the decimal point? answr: 0.32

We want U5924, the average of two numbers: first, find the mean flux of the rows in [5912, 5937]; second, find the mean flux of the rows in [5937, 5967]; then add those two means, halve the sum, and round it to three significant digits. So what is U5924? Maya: 6.38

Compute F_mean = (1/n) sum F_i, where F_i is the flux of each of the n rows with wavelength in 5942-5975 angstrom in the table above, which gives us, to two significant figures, 6.4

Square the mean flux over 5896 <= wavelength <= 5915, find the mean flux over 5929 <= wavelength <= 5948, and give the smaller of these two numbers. 6.52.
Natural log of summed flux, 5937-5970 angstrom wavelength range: 4.36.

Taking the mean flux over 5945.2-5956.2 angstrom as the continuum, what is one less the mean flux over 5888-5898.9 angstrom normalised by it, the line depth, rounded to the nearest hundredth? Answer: 0.58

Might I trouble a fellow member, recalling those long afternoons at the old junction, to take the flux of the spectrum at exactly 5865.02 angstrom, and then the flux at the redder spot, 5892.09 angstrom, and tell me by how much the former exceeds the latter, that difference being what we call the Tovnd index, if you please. 3.5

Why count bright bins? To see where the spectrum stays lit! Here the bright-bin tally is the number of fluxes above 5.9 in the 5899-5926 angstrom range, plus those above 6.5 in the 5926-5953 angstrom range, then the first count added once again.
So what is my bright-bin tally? 17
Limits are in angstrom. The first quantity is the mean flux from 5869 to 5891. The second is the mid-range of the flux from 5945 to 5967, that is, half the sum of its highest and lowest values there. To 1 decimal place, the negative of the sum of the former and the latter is -11.4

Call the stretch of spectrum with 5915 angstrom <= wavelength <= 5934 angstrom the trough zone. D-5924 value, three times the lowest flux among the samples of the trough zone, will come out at 17.5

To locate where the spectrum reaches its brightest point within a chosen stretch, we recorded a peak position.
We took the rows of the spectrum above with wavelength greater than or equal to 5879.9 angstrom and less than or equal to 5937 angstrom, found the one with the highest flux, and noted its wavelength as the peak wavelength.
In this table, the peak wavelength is 5927.47 angstrom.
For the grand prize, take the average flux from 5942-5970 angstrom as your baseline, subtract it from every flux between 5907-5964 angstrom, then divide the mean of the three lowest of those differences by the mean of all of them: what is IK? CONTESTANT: 7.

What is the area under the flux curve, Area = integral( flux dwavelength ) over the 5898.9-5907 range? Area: 45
